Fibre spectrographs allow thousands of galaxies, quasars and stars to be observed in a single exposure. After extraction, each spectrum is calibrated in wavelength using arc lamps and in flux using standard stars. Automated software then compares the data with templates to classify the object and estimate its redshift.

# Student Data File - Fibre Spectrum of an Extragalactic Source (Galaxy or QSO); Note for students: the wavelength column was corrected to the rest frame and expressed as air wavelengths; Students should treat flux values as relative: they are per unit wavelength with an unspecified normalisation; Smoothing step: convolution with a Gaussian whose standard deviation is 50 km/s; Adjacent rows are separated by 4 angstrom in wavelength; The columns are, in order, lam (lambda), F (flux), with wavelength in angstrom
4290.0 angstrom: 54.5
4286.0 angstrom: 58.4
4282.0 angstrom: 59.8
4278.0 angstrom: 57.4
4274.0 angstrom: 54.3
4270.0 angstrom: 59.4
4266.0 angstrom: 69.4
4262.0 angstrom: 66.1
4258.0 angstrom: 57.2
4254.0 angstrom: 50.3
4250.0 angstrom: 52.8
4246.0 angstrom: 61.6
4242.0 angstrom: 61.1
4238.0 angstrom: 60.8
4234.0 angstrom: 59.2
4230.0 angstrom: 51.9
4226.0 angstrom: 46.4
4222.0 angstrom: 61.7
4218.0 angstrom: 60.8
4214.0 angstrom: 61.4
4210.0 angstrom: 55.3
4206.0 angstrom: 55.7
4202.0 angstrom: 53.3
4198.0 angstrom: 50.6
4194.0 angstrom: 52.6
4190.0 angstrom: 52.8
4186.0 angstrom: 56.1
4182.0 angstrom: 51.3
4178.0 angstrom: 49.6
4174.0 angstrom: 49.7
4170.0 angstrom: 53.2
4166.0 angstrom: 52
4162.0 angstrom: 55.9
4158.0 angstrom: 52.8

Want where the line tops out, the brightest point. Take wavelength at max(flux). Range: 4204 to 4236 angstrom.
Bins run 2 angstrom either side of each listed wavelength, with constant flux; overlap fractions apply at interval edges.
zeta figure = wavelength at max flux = 4222.0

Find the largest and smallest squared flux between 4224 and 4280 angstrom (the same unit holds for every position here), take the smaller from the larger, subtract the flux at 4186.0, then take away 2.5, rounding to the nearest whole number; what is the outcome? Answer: 2605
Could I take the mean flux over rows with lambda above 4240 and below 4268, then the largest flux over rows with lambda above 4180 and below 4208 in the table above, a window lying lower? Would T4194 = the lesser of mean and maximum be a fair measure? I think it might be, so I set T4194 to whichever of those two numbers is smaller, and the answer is 56.1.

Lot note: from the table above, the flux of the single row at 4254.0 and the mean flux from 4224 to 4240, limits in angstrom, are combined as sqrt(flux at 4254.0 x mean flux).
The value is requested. 52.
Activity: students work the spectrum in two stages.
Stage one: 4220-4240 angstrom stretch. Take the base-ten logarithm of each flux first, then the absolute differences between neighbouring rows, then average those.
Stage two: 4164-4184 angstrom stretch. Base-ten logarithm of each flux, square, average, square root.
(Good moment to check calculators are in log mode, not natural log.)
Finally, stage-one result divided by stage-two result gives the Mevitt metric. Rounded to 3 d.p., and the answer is 0.035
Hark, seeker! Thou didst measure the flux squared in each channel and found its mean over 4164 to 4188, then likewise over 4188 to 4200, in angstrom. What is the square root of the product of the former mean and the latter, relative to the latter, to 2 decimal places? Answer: 1.00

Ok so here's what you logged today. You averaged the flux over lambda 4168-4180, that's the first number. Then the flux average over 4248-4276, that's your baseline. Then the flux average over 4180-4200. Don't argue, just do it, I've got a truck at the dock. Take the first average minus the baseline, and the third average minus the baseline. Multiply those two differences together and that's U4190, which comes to 45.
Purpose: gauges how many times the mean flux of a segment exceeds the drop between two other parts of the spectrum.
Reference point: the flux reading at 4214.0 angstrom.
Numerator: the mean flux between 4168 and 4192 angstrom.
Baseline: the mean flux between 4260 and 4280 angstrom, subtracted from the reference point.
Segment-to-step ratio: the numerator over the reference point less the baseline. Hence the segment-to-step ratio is 651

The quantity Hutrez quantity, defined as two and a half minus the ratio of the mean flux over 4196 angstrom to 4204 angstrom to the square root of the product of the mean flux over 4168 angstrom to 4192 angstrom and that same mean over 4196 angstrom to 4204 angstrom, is 1.50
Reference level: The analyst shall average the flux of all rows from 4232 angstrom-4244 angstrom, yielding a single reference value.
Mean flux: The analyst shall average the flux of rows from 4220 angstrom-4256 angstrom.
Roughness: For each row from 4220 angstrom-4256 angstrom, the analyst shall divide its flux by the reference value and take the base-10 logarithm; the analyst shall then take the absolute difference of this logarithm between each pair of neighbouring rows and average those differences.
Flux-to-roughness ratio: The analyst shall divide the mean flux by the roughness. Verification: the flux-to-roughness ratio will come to 1343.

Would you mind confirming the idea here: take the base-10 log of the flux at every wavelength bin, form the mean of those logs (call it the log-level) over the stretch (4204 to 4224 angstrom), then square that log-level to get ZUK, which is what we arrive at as 3.13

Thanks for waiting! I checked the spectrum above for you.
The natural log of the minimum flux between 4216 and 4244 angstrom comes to 3.837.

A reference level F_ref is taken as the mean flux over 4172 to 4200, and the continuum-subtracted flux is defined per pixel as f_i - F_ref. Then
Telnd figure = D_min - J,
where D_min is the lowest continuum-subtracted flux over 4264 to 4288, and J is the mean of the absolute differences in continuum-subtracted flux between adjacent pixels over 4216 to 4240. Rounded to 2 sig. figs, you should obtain -3.6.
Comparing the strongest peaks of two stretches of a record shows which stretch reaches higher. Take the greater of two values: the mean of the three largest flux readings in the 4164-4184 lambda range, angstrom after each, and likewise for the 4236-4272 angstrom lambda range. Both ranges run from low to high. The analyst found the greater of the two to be 66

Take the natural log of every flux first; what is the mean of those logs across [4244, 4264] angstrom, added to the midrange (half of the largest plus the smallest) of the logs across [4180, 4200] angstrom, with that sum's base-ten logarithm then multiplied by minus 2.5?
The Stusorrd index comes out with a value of -2.26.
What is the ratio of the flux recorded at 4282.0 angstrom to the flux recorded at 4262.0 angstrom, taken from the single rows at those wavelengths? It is 0.90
